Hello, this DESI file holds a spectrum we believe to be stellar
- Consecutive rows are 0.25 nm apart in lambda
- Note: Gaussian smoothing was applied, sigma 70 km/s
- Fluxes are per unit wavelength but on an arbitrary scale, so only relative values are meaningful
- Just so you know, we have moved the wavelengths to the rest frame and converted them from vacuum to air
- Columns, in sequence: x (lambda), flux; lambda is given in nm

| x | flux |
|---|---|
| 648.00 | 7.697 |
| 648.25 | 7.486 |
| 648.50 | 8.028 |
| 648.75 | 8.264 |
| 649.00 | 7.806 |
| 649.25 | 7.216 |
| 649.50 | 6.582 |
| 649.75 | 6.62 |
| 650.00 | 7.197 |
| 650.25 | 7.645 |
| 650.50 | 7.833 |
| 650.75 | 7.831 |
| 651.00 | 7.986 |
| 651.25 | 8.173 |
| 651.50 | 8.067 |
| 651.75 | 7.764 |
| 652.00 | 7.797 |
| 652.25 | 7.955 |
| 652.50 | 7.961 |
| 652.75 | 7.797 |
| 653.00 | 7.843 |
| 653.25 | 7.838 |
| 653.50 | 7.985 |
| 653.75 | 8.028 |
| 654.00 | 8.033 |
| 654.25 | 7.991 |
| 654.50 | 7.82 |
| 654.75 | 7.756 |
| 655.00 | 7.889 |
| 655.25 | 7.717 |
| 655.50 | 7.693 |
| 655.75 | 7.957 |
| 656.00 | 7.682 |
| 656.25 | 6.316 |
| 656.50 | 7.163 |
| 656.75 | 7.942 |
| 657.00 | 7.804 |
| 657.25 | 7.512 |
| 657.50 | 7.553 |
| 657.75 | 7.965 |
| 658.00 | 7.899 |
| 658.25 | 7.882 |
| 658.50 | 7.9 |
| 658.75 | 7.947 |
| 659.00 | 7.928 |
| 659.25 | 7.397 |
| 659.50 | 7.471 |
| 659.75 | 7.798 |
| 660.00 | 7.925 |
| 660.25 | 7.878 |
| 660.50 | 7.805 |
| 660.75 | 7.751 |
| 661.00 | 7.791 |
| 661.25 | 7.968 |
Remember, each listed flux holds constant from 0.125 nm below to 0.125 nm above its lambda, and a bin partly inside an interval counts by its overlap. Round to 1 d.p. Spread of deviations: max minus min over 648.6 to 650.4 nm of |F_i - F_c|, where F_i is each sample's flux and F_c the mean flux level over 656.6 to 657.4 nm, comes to 1.1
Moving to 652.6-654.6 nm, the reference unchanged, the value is 0.2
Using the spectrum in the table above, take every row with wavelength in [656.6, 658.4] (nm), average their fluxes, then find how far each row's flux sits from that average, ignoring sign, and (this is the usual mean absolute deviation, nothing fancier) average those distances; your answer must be 0.15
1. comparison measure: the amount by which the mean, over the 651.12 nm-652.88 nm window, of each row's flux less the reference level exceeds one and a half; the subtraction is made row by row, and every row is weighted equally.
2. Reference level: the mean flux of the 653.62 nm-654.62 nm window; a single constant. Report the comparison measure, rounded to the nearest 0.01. -1.54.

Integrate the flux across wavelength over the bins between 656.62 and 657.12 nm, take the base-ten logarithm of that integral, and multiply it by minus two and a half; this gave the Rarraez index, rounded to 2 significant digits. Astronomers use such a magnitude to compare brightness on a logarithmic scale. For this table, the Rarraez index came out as -1.5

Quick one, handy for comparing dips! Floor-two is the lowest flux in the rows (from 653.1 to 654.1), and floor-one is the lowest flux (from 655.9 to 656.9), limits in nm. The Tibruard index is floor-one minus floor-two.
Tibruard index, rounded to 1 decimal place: -1.5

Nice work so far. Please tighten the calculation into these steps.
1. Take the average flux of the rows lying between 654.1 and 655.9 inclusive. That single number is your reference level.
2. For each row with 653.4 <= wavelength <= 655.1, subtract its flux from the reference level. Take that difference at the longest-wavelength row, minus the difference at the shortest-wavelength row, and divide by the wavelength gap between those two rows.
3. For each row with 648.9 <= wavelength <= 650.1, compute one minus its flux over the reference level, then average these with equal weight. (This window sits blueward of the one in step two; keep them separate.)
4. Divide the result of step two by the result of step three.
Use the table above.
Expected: 1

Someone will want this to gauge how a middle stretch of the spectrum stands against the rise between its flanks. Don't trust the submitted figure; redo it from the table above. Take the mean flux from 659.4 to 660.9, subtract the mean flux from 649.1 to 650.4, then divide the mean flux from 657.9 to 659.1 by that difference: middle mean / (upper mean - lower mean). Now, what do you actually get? 11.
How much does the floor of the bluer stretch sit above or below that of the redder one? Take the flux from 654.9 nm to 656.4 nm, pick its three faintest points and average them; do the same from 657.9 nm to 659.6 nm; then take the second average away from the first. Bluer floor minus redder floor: -0.4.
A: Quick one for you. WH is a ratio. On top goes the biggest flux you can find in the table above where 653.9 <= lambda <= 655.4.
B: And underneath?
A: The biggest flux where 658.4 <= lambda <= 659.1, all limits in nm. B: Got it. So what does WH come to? 1.01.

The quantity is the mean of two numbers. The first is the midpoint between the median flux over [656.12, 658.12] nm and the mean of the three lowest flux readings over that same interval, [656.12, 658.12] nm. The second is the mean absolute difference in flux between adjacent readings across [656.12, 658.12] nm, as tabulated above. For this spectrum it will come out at 3.85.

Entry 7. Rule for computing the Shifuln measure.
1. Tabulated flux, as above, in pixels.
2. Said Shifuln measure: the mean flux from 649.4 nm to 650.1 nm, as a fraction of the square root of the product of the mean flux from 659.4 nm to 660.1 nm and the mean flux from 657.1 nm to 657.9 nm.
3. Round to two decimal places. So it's 0.88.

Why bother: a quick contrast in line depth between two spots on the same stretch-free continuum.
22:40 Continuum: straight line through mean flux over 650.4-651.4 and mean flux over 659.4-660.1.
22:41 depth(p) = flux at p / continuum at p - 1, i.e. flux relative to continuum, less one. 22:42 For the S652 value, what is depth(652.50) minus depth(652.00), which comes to 0.022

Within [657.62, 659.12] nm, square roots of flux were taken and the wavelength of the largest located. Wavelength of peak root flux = 657.75 nm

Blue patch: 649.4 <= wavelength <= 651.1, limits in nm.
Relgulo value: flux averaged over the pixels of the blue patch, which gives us 7.4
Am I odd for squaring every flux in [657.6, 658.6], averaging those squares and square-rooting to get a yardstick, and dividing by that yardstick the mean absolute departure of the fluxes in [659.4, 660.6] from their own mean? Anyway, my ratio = 0.015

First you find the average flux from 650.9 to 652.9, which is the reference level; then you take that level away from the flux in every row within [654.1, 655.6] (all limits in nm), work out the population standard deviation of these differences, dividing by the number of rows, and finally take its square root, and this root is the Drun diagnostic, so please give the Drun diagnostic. 0.32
